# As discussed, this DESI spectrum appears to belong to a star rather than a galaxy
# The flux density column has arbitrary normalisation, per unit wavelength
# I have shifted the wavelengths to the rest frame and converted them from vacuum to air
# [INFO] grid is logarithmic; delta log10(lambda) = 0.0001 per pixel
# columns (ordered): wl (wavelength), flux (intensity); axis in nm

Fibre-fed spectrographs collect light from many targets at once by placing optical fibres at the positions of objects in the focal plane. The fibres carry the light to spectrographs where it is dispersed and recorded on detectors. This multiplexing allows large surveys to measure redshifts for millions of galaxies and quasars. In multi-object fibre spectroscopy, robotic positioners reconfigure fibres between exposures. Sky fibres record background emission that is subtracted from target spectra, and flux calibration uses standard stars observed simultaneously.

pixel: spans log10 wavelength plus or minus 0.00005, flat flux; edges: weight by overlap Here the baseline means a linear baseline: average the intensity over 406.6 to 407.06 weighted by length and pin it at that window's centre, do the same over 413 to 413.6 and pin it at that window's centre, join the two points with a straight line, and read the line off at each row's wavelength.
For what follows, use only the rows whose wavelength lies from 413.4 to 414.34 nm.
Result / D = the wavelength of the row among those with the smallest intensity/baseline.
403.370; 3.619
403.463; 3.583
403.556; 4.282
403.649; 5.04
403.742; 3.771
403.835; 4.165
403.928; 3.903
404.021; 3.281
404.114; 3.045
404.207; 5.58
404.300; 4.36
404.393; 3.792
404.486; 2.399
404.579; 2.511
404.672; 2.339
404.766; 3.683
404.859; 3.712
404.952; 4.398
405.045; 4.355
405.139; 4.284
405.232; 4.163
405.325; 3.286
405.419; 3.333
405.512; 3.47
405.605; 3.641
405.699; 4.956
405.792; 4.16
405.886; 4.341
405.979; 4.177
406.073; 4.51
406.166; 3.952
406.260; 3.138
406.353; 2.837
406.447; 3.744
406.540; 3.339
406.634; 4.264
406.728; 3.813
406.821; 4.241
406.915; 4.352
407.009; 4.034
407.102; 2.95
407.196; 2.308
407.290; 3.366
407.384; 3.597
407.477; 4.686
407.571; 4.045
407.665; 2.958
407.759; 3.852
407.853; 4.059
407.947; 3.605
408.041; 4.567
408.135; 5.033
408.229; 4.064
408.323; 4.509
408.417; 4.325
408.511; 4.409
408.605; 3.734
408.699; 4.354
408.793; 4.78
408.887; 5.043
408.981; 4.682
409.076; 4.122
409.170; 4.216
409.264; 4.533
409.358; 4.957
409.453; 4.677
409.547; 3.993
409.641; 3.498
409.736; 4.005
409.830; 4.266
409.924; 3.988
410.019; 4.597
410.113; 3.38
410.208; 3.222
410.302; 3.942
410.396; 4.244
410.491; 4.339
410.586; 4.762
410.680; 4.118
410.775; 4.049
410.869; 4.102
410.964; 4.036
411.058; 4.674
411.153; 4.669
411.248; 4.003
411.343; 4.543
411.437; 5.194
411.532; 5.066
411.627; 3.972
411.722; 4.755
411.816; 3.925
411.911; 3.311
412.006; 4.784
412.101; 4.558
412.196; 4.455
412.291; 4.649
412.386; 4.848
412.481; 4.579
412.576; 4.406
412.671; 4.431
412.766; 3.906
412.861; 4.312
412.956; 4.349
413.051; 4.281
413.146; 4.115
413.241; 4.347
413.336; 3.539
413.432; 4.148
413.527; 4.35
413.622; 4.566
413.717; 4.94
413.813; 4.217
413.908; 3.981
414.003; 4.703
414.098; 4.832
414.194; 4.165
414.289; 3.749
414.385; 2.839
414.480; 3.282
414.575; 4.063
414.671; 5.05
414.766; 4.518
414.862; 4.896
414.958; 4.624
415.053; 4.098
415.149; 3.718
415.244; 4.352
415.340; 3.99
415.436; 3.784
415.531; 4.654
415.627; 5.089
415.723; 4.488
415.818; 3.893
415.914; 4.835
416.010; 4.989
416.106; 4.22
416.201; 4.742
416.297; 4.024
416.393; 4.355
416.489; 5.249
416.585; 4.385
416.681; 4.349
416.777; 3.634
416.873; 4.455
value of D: 414.289 nm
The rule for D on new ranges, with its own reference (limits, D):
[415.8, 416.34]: 415.818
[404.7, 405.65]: 405.325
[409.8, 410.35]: 410.208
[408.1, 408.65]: 408.605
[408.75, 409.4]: 409.076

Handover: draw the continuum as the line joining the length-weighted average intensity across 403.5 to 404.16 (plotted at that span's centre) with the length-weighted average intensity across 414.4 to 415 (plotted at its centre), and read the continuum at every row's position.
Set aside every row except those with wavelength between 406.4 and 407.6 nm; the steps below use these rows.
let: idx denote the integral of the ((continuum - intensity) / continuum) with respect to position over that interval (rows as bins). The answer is 0.09 nm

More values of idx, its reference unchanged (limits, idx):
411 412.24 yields -0.07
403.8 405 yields 0.10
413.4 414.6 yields 0.04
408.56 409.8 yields -0.07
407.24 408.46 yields 0.01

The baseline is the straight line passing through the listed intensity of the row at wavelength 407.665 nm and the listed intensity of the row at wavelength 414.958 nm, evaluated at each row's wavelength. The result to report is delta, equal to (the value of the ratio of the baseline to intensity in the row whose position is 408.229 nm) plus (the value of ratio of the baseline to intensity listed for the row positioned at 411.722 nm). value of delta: 1.58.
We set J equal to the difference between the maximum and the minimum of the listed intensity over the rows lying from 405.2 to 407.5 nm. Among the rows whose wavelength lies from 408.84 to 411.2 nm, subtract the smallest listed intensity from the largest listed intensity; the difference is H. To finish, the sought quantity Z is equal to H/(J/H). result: 1.3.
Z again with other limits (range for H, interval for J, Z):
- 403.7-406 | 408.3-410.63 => 5.8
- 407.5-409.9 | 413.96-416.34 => 1.9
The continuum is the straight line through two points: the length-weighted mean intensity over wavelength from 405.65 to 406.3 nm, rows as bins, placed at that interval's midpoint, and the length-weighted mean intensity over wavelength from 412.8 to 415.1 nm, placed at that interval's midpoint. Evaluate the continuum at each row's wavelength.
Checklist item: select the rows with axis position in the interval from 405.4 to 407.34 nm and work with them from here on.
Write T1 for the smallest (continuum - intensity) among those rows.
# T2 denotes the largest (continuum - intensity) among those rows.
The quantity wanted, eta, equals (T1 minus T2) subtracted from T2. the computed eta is 4.5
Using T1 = -0.78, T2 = 1.88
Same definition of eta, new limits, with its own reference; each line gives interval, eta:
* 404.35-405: 3.9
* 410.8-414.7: 3.8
